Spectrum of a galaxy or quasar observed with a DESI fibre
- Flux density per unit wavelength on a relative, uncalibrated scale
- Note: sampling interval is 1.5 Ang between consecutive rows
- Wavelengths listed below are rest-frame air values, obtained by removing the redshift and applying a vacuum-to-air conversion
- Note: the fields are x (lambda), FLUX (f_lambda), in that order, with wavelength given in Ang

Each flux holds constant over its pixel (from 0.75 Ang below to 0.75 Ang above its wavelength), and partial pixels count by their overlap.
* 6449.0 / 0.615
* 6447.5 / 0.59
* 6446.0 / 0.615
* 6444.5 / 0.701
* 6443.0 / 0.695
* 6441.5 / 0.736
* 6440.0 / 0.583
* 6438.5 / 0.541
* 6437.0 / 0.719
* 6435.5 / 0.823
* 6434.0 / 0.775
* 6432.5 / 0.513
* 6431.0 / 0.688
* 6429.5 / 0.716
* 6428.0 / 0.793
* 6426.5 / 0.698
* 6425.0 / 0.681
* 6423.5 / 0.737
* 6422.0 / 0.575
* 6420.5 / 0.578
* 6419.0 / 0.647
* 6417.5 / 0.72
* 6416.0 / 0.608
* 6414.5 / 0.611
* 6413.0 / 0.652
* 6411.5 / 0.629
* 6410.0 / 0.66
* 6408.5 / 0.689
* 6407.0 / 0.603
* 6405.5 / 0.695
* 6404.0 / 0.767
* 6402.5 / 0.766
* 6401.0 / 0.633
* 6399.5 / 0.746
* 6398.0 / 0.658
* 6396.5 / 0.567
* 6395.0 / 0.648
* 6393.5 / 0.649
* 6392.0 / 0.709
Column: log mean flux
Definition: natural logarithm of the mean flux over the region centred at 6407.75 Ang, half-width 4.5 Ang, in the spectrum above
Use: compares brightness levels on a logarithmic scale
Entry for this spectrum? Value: -0.39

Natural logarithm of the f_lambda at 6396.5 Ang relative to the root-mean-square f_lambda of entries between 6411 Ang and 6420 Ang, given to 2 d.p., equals -0.13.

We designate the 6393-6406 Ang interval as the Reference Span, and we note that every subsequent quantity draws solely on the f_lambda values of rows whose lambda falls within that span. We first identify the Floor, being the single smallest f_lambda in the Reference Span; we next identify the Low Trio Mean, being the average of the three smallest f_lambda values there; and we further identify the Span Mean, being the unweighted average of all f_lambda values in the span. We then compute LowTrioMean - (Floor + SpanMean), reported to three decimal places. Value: -0.632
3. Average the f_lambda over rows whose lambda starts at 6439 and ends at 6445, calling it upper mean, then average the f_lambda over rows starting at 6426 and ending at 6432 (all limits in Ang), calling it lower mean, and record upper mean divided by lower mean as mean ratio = 0.94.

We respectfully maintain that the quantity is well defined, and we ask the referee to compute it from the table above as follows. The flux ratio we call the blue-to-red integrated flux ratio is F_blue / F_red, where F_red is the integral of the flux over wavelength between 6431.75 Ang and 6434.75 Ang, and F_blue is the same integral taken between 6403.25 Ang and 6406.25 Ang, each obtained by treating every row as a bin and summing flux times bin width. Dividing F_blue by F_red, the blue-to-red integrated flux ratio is 1.14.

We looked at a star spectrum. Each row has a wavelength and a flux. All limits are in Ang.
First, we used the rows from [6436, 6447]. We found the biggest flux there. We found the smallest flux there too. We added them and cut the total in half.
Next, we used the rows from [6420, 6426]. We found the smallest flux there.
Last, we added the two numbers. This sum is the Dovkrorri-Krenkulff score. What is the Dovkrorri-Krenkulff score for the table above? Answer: 1.21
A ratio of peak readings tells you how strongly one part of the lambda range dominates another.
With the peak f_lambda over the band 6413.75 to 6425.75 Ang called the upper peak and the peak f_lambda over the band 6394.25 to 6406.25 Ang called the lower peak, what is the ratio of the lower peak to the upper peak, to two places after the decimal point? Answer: 1.04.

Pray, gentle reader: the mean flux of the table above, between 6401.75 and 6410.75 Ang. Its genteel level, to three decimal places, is 0.697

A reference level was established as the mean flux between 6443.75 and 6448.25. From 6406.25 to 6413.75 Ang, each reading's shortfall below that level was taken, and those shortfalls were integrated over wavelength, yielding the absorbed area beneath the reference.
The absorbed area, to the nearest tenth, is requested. -0.1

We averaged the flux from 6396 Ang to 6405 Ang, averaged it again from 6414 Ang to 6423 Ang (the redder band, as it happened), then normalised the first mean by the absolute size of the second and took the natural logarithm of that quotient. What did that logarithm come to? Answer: 0.10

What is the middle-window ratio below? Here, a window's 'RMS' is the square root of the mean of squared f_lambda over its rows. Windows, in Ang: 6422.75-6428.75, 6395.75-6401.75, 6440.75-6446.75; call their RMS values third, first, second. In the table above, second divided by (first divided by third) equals 0.77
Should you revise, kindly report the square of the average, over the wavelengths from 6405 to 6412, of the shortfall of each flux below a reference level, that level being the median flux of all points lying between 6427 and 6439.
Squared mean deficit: 0.0039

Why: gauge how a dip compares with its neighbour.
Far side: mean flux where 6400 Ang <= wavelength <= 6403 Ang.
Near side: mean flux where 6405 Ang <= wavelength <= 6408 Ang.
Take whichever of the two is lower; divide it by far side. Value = 0.93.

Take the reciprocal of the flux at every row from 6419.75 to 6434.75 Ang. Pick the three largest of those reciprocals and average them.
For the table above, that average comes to 1.81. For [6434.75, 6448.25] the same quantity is 1.75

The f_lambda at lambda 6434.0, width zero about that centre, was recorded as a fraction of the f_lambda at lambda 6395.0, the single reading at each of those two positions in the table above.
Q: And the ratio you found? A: 1.2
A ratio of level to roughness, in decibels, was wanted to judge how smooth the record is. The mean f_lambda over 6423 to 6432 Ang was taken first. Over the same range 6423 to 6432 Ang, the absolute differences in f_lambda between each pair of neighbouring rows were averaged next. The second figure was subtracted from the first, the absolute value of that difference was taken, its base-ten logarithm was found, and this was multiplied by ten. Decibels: -1.8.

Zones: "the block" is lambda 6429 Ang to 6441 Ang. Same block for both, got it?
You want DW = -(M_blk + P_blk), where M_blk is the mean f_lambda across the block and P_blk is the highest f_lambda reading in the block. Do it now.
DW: -1.49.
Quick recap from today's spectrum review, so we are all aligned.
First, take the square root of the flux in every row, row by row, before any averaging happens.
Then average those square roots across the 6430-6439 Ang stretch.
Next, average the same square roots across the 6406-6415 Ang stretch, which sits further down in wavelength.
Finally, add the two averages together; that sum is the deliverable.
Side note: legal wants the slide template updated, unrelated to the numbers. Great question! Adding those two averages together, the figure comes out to 1.62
